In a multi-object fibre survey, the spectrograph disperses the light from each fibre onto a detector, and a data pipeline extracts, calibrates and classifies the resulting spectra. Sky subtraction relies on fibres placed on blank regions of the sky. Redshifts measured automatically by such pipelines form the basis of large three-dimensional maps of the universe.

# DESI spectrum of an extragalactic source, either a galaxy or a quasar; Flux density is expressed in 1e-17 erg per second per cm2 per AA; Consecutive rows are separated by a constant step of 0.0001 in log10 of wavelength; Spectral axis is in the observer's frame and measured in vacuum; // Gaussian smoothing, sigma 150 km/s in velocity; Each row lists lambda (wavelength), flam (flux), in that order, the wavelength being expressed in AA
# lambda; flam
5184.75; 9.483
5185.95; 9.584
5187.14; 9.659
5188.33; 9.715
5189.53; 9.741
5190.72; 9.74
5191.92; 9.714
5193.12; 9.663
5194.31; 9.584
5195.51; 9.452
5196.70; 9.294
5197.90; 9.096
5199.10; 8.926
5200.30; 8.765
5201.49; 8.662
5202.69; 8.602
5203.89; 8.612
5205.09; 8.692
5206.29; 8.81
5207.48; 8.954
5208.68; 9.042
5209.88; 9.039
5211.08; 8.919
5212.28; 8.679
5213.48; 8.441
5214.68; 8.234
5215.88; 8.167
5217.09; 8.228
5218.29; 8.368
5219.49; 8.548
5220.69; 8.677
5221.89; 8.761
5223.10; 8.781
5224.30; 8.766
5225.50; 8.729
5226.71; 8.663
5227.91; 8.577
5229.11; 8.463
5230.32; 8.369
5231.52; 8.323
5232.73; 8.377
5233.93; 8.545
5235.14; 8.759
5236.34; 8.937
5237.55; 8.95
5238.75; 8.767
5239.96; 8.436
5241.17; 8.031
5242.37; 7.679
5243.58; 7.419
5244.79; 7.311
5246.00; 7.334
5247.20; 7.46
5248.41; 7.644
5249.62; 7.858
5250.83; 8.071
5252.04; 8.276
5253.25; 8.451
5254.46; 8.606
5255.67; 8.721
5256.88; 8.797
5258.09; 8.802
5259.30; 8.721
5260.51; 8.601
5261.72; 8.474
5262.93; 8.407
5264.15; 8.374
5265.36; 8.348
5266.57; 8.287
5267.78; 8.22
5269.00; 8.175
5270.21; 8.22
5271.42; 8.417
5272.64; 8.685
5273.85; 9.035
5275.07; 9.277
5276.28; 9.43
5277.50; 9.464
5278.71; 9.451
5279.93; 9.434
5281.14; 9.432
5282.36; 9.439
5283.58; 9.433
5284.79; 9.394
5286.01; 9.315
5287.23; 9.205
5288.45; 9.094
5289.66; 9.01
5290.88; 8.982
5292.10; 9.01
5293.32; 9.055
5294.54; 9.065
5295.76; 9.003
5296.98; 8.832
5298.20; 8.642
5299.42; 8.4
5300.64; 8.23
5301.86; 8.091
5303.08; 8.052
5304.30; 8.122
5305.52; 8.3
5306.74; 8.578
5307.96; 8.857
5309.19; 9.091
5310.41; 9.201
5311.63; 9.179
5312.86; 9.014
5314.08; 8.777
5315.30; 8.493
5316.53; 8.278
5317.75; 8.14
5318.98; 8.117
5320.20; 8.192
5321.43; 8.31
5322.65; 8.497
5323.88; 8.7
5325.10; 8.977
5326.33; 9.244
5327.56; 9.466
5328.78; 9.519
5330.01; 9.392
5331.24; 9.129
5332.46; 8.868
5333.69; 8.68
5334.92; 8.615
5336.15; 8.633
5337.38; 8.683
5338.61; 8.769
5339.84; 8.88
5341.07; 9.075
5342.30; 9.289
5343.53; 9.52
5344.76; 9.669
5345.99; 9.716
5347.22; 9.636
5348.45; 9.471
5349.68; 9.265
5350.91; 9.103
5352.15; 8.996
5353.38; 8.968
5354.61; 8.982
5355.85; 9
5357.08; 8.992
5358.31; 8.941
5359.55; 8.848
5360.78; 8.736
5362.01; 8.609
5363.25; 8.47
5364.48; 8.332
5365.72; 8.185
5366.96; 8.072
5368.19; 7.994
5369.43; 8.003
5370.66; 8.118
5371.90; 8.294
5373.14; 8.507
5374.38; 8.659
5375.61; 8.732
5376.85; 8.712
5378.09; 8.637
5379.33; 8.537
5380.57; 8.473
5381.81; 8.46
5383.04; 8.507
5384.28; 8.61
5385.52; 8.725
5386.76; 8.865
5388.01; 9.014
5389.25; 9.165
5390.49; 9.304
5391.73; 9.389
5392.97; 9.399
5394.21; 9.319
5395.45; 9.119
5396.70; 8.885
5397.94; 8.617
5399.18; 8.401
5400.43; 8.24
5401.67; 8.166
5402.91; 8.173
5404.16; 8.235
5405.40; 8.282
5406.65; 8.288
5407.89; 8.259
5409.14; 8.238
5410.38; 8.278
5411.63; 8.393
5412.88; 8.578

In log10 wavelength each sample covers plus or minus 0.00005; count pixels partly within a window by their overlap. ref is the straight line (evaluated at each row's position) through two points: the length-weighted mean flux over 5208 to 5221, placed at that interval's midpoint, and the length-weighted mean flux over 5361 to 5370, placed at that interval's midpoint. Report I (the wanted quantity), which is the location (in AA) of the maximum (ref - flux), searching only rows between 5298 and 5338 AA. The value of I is 5303.08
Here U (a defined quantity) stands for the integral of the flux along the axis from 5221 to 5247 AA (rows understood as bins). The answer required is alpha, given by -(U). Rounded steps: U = 218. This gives -218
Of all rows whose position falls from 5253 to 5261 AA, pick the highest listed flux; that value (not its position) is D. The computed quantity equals 8.802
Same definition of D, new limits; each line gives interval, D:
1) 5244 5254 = 8.451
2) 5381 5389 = 9.014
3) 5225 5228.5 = 8.729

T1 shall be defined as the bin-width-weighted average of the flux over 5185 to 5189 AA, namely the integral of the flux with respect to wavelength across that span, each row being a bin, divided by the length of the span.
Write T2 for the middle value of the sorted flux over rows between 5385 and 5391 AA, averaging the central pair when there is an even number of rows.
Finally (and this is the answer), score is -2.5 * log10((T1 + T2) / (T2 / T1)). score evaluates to -3.25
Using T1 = 9.63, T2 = 9.0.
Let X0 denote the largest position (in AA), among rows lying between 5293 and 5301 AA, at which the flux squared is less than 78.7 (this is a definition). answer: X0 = 5300.64 AA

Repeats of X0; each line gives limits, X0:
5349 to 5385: 5384.28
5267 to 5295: 5272.64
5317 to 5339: 5338.61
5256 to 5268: 5267.78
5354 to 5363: 5362.01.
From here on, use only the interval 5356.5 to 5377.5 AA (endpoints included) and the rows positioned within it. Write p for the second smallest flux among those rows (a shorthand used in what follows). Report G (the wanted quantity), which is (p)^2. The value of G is 64.0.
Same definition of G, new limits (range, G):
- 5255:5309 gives 65.5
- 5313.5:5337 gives 66.3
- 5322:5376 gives 64.0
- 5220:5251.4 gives 53.8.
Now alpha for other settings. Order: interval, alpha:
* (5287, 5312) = -219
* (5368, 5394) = -226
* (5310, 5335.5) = -224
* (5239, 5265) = -213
